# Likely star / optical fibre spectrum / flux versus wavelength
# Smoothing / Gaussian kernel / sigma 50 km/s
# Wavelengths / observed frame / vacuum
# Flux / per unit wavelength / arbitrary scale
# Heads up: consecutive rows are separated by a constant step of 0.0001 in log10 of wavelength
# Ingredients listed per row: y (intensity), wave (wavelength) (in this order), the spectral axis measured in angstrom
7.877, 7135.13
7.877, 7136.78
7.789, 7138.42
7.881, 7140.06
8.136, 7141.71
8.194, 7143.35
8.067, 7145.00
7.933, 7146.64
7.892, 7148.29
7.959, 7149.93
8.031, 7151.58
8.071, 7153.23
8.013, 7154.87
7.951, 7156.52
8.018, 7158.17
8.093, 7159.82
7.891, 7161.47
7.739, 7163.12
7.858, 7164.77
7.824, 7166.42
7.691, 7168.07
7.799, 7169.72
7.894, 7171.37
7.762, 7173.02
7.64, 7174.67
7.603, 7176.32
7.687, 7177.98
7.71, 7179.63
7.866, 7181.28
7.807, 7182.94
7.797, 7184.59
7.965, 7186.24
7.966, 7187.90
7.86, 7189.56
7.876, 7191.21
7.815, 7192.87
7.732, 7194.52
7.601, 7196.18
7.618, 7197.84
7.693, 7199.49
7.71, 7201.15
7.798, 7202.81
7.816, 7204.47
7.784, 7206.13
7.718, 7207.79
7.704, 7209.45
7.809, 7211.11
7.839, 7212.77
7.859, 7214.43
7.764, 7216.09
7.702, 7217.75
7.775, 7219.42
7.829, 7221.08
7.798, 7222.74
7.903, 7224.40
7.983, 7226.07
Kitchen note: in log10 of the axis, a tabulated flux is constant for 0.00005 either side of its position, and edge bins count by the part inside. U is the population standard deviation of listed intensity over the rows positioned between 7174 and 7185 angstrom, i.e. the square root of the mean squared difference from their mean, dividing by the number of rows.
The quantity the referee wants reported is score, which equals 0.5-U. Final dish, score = 0.411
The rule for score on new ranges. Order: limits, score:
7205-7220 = 0.446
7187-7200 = 0.378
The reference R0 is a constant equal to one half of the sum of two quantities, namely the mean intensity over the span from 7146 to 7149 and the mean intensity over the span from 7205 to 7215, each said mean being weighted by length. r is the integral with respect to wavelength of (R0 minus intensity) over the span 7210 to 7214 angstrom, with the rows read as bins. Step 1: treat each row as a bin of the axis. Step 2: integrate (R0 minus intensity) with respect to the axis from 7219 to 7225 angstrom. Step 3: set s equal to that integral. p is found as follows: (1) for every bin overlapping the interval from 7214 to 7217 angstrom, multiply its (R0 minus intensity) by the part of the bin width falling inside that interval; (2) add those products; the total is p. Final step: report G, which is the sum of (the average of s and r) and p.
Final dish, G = 0.2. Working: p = 0.12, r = 0.09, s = 0.1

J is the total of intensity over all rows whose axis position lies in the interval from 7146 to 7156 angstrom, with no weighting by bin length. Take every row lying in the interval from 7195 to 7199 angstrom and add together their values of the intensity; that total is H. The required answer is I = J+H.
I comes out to 63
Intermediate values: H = 15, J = 48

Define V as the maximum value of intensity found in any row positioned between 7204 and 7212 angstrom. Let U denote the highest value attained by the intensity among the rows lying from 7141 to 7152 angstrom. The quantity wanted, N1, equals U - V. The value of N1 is 0.38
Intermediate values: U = 8.194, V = 7.816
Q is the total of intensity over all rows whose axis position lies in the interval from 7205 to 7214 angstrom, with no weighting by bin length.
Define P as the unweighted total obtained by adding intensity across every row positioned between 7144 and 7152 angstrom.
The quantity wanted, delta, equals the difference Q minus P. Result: -1.0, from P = 39.9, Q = 38.9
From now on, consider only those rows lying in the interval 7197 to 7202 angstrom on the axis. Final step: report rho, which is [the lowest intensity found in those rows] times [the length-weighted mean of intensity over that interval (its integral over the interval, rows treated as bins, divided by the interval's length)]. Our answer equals 58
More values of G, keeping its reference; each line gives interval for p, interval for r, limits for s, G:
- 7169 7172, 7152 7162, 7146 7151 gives -1.1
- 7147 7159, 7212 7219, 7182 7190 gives -1.7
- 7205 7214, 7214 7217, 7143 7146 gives 0.3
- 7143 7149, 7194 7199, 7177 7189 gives -0.4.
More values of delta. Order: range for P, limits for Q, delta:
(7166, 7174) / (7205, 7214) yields -0.1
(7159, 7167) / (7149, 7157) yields 0.6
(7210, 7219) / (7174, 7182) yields -0.5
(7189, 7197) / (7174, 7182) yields -0.4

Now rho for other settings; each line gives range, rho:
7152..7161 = 64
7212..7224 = 60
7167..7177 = 59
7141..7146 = 66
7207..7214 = 60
